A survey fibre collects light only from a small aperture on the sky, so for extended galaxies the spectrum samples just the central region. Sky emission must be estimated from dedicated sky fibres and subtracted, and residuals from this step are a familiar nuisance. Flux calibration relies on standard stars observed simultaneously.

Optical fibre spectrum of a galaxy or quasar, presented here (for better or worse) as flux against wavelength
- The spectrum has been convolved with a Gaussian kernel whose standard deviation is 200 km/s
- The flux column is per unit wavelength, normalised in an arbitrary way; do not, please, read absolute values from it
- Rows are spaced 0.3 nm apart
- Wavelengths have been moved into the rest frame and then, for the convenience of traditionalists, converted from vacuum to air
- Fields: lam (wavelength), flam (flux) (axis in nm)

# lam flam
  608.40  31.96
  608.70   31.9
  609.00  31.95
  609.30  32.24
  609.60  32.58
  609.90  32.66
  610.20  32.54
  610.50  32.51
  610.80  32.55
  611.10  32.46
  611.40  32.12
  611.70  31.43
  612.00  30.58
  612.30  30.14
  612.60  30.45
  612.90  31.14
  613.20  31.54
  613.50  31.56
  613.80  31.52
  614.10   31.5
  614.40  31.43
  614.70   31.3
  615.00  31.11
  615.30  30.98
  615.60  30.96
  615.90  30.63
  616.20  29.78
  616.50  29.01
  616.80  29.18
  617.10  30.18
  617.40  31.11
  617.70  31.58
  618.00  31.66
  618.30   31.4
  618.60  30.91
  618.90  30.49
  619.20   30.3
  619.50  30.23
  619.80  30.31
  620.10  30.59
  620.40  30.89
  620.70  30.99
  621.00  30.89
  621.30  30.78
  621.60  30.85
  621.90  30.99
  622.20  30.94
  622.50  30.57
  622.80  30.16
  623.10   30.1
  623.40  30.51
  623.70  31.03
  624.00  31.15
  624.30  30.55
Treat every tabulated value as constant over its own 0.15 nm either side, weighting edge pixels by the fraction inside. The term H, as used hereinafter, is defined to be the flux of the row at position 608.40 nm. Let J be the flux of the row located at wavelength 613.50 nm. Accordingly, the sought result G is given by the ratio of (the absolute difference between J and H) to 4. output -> 0.10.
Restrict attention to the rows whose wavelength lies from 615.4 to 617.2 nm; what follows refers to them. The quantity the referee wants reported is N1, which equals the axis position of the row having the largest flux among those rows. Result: 615.60 nm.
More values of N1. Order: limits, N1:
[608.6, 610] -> 609.90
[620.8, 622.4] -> 621.90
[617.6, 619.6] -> 618.00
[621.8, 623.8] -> 623.70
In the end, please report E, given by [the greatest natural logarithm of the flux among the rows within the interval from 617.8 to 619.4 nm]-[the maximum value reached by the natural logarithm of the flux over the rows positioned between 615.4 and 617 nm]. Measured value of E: 0.02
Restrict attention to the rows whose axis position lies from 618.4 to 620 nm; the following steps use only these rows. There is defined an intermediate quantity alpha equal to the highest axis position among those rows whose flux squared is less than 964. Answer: 619.80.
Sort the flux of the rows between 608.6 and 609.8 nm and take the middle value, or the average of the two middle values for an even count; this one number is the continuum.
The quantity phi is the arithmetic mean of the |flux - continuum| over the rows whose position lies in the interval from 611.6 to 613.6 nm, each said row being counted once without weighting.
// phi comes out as 1.1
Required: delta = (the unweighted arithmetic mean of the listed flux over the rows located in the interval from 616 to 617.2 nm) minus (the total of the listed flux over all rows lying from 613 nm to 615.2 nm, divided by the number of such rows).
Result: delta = -1.9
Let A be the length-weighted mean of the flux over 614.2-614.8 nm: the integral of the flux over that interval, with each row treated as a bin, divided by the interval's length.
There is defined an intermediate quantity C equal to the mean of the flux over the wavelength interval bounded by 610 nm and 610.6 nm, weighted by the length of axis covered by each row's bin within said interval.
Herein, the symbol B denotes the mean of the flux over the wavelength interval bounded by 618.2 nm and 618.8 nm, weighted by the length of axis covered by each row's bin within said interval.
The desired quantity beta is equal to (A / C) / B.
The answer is 0.0310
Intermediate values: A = 31.4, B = 31.1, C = 32.5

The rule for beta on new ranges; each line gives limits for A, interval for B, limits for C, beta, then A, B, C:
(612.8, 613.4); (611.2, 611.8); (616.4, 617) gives 0.0337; 31.4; 31.9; 29.2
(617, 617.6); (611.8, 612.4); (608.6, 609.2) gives 0.0316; 30.8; 30.5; 32.0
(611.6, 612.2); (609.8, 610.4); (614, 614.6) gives 0.0301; 30.9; 32.6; 31.4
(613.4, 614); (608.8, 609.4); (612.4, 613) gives 0.0320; 31.5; 32.1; 30.7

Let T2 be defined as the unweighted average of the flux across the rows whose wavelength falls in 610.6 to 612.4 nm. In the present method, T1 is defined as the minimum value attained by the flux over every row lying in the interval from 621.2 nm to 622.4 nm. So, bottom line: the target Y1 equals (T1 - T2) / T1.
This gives -0.02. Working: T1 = 30.78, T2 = 31.5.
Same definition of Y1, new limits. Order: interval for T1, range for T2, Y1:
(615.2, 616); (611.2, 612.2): -0.02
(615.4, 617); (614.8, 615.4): -0.07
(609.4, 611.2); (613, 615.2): 0.03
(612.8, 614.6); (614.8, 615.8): 0.00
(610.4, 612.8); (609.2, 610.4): -0.08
